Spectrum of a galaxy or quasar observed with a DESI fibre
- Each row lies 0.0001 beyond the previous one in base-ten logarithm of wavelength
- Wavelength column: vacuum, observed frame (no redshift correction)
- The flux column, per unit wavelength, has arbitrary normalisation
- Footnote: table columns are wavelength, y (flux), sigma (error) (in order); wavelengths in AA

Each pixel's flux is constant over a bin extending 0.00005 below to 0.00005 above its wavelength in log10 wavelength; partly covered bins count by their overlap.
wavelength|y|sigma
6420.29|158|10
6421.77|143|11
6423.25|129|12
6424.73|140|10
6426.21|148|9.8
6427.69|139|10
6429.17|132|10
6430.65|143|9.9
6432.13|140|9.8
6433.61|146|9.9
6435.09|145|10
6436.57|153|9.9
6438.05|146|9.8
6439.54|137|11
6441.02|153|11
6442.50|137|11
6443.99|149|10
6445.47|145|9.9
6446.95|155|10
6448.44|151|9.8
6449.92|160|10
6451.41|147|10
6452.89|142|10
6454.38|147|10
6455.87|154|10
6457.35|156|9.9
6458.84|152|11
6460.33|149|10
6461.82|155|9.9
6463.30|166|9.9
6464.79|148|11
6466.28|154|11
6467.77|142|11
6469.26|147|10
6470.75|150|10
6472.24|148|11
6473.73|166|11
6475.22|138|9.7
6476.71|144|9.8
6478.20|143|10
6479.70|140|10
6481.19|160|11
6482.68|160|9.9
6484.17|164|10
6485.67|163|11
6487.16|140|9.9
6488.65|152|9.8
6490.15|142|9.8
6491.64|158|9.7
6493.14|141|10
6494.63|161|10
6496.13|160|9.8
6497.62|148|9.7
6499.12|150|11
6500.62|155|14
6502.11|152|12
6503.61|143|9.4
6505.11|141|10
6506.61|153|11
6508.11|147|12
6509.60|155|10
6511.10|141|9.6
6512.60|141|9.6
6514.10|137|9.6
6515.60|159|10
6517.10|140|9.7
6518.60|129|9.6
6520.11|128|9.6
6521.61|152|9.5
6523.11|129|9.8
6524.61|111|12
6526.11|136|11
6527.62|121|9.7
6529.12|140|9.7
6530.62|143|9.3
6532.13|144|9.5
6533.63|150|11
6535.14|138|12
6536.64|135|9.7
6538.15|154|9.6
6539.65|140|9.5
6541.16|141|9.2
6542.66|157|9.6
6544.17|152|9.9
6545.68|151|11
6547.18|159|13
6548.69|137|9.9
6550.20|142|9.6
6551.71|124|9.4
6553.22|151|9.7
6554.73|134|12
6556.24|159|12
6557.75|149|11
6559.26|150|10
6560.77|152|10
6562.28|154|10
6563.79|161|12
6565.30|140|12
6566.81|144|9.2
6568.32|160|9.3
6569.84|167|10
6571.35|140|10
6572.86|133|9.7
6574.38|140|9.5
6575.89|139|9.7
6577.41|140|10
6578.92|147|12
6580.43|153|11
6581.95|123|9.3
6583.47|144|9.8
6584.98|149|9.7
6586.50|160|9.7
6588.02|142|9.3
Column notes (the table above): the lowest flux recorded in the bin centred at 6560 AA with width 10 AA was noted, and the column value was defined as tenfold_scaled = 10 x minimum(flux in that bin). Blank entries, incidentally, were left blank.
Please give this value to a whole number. 1490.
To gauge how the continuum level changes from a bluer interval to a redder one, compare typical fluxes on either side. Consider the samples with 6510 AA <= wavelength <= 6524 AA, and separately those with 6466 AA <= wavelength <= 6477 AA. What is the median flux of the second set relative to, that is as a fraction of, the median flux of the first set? 1.05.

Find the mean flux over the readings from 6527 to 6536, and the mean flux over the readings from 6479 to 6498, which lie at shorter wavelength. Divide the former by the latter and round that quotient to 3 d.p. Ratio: 0.911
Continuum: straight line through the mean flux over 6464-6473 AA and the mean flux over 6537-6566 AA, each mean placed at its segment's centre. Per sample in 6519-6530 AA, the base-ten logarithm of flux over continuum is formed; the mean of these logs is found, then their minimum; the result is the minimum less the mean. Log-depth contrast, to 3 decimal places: -0.070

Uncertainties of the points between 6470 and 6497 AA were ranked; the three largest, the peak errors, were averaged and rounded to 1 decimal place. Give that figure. 11.0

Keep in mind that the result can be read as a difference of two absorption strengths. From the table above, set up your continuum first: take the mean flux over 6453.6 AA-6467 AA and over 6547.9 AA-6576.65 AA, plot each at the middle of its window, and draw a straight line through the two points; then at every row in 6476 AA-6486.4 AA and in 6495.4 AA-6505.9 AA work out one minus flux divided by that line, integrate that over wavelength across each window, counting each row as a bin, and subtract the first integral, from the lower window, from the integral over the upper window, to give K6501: 0.15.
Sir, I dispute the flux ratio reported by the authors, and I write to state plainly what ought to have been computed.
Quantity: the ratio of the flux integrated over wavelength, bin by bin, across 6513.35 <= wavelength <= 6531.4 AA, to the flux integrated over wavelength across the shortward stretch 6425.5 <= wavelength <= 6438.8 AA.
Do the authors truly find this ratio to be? 1.3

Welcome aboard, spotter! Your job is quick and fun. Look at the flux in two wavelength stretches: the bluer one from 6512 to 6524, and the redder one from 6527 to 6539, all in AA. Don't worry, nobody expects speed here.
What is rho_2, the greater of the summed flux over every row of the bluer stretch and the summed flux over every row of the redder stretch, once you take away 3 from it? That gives 1122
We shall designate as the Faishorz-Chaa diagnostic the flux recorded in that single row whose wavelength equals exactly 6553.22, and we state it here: 151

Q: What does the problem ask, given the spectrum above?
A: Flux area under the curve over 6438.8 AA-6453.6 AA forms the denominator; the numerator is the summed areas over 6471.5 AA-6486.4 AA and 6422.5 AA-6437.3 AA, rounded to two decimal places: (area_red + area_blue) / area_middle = 2.00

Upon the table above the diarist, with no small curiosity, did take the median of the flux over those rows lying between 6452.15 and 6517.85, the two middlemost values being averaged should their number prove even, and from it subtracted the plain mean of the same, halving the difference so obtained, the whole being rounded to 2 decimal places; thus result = -0.30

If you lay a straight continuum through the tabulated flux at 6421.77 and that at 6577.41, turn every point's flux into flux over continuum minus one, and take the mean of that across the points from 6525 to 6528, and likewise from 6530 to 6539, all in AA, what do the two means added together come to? -0.07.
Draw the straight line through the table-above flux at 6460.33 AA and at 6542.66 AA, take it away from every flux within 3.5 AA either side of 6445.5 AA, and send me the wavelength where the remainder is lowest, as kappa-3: 6442.50 AA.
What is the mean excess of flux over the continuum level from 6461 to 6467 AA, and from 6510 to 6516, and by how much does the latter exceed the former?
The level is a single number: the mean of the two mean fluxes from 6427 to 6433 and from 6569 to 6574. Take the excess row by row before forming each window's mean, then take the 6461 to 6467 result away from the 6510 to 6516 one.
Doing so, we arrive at -11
